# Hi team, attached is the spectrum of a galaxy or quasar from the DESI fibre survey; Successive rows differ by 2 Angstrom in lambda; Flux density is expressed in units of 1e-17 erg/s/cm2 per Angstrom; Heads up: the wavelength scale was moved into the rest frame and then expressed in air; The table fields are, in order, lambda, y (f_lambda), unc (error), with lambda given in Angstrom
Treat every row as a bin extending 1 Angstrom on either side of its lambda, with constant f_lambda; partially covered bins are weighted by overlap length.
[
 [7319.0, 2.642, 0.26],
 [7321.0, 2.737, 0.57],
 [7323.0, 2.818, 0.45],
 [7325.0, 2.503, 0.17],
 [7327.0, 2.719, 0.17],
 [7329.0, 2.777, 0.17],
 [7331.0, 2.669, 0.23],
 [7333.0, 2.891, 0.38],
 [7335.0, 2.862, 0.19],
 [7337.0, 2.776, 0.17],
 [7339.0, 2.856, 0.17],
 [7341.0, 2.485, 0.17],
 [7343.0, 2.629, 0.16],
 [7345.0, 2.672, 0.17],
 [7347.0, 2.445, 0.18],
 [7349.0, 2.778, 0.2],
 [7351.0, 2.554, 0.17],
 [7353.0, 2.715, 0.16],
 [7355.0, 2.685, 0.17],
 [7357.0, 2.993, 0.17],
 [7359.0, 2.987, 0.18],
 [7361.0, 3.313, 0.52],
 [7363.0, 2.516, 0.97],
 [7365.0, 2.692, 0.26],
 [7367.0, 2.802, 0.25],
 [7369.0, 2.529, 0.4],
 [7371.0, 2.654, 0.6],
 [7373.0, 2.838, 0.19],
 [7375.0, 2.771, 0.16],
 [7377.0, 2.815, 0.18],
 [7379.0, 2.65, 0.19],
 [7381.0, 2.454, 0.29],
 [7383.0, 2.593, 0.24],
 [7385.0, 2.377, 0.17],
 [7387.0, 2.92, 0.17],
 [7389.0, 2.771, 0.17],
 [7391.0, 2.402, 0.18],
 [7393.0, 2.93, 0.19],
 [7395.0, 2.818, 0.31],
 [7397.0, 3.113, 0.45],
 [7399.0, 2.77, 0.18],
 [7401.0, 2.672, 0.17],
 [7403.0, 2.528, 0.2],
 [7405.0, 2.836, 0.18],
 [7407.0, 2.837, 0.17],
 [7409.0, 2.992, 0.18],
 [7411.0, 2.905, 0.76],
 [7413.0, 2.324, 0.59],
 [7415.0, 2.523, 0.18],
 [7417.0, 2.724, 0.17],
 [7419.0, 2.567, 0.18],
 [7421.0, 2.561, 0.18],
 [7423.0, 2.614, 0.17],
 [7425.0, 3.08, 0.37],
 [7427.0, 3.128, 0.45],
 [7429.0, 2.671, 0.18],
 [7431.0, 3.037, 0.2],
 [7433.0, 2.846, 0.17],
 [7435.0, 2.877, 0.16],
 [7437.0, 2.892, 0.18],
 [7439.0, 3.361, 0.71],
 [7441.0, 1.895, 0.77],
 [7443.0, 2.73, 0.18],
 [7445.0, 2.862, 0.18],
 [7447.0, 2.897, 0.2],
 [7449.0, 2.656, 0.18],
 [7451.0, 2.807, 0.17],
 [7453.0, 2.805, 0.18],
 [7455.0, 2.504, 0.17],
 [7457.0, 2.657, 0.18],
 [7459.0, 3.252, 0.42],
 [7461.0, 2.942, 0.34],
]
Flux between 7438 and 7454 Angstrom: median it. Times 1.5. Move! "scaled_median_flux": 4.21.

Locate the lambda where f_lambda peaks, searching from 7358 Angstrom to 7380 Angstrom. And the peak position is 7361.0 Angstrom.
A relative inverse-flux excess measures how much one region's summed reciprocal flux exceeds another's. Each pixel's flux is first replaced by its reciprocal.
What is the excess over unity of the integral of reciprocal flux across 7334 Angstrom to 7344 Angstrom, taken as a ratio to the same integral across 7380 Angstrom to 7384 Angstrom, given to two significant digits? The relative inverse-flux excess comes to 1.3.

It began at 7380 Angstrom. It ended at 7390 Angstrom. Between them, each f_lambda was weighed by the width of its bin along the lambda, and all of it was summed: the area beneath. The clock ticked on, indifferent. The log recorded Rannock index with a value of 26.2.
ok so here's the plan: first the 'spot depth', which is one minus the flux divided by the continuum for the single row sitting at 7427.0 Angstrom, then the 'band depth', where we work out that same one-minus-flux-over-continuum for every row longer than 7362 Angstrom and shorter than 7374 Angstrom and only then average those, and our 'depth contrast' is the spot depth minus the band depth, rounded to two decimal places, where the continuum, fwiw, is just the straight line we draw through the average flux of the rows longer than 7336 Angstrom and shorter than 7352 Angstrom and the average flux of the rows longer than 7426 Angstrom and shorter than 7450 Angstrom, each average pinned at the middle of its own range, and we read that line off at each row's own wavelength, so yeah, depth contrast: -0.12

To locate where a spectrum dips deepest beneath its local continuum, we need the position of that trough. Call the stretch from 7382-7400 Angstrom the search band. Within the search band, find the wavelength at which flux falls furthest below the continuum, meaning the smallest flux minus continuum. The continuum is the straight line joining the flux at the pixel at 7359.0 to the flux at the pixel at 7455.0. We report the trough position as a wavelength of 7385.0 Angstrom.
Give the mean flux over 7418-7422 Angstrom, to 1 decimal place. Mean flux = 2.6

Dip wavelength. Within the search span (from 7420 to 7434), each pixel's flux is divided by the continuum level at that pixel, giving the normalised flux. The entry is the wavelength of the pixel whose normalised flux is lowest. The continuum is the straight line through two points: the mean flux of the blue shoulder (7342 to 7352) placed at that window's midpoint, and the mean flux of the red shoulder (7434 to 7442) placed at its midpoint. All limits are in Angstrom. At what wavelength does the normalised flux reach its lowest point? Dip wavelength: 7421.0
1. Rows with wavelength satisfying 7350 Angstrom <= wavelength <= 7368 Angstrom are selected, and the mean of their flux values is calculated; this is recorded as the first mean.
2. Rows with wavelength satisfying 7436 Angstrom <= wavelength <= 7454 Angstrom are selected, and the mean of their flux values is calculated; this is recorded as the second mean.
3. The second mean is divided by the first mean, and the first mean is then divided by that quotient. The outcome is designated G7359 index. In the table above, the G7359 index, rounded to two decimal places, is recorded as 2.85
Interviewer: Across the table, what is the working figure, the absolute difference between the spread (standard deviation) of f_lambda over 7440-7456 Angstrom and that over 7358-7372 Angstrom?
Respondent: 0.044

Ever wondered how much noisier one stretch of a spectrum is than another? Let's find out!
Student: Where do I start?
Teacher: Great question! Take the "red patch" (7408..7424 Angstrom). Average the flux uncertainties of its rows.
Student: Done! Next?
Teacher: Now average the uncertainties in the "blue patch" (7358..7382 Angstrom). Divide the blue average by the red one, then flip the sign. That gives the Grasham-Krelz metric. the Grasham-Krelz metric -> -1.2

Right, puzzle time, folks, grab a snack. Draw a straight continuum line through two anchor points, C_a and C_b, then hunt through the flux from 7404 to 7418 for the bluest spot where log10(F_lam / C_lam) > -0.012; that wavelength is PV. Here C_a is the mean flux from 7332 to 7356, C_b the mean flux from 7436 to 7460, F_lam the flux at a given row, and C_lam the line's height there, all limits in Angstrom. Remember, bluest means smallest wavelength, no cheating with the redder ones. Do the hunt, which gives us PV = 7405.0 Angstrom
